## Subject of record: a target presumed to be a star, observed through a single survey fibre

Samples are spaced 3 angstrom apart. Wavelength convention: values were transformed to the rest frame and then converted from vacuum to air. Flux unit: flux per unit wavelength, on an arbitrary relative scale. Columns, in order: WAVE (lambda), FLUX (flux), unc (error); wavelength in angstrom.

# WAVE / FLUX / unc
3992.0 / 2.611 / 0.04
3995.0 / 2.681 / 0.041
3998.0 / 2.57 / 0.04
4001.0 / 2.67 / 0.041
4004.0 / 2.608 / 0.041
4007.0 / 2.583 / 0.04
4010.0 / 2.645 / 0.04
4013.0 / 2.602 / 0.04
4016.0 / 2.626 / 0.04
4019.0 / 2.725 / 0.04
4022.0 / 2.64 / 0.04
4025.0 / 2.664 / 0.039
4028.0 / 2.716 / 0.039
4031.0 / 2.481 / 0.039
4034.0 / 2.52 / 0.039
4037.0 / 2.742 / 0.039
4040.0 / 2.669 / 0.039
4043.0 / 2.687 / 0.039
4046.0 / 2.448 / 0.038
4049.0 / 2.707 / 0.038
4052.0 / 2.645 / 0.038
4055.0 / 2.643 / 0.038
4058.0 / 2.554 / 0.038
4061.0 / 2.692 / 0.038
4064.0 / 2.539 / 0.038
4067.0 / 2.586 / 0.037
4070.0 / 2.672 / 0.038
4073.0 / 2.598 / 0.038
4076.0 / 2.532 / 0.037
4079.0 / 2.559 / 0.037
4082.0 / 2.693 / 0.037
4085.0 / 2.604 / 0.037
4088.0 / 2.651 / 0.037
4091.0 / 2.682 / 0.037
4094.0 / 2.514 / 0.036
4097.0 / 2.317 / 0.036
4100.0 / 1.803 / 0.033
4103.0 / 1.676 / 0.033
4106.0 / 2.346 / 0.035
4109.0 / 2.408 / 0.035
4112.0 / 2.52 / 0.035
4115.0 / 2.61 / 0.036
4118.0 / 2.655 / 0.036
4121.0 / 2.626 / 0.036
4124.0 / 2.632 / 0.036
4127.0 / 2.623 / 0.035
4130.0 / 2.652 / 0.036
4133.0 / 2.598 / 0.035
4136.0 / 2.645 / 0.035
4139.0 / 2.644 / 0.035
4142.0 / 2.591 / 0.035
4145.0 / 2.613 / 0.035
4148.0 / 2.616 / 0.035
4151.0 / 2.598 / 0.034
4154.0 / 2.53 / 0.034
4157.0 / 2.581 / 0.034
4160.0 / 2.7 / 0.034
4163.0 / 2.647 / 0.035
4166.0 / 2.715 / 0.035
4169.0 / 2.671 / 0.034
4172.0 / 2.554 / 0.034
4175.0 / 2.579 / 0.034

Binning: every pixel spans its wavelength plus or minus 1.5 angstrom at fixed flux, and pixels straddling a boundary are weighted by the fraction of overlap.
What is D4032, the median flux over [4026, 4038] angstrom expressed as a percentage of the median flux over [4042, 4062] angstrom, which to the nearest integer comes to 99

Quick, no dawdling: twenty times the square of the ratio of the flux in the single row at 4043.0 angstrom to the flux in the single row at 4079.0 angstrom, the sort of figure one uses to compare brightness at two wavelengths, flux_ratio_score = 22.1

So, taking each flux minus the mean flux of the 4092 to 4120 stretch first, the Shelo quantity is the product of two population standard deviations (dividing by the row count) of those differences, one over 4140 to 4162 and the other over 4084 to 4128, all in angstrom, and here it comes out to 0.014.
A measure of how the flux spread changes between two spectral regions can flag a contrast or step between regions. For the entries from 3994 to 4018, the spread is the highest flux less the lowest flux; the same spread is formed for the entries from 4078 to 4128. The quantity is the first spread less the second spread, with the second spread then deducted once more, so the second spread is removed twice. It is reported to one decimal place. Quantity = -1.9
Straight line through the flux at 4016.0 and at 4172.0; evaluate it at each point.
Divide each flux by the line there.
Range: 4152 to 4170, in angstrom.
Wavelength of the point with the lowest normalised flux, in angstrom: 4154.0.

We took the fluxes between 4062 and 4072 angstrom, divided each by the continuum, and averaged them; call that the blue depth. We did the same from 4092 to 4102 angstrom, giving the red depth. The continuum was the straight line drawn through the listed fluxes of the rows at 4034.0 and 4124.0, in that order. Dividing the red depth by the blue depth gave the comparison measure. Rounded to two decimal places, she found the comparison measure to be 0.84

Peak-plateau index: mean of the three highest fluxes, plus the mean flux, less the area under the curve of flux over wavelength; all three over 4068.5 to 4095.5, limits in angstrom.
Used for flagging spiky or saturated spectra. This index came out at -65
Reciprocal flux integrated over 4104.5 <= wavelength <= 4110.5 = 2.5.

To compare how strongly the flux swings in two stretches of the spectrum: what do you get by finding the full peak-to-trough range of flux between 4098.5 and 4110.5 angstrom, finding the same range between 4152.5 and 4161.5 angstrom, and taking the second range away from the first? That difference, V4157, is 0.56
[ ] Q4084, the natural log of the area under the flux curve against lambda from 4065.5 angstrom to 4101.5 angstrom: 4.507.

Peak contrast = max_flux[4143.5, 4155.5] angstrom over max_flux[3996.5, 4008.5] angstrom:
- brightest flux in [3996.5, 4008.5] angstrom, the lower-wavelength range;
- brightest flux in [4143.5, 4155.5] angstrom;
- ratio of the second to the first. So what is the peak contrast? 0.98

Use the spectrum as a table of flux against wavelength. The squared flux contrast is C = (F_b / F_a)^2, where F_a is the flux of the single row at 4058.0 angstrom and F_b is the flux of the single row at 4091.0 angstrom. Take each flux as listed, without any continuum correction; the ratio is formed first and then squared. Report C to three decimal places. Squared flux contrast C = 1.103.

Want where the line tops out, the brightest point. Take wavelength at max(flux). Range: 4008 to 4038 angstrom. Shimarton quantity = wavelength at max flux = 4037.0 angstrom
